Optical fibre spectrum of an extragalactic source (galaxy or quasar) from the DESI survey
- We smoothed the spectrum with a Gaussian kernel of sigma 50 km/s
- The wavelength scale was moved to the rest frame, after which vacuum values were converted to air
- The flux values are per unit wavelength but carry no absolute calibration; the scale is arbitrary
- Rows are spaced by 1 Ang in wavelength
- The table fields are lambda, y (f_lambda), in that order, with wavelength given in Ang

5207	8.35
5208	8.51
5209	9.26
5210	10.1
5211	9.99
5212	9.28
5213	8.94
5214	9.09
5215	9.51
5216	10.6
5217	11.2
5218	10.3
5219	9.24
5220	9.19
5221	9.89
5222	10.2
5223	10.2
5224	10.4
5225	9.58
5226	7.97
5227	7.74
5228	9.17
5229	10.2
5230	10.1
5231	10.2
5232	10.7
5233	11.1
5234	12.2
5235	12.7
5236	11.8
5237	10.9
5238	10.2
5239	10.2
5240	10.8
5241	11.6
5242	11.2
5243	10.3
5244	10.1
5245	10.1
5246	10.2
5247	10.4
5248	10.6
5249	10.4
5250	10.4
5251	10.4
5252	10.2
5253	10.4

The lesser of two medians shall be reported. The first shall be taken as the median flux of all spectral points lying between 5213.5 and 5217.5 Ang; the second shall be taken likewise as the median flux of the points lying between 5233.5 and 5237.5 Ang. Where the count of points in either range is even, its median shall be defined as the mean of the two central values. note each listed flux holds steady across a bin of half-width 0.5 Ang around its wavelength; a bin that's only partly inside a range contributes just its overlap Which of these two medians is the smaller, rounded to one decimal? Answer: 10.1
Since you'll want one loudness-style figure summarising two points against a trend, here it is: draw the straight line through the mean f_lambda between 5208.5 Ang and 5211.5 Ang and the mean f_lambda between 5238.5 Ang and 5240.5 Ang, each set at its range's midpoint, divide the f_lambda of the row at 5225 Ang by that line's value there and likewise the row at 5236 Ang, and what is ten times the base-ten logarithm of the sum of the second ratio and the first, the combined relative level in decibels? 3.17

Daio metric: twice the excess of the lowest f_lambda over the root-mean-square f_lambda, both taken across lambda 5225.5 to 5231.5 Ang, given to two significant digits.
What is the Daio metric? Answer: -3.1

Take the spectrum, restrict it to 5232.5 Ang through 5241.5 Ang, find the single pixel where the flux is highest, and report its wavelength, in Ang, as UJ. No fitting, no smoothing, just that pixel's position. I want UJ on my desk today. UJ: 5235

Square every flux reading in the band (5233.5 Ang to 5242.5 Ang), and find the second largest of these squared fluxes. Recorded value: 149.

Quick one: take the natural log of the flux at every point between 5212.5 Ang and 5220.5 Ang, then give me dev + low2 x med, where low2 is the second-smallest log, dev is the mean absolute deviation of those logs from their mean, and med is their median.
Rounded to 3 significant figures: 5.01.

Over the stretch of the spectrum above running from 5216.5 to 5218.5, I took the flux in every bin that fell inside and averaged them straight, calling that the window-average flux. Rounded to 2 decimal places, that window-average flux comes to 10.75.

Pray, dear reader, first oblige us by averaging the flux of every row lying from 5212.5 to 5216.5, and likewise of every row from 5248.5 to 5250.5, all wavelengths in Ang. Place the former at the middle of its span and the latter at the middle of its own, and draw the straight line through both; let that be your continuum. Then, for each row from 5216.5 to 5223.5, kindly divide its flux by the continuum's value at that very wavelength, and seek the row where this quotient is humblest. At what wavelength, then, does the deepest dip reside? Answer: 5220 Ang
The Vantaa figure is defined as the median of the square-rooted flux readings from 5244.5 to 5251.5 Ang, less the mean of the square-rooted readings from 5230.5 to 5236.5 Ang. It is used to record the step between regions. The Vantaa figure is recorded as -0.156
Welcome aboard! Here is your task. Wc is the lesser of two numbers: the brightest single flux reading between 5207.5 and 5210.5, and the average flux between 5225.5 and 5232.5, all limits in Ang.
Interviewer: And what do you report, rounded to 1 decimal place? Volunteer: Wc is 9.4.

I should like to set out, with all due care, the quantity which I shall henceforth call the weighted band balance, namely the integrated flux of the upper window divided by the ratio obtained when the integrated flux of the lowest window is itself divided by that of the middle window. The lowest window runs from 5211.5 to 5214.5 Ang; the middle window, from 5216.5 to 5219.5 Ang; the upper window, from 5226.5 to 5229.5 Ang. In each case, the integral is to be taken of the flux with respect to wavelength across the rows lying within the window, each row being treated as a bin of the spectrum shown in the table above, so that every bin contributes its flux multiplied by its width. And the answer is 30.5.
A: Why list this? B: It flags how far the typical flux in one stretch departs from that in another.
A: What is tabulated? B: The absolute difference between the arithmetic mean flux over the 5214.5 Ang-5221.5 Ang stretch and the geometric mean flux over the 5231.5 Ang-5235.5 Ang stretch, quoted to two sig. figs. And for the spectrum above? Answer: 1.7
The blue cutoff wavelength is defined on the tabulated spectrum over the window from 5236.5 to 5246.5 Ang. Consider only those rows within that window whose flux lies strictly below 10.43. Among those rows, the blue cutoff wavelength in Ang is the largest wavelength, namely 5246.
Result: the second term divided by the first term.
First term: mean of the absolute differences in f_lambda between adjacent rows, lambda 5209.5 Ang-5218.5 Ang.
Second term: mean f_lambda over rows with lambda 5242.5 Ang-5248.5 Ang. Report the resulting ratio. 19.0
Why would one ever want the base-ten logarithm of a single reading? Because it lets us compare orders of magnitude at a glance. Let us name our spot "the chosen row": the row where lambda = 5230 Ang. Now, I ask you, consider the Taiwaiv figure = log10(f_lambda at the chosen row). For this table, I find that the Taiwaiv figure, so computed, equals 1.00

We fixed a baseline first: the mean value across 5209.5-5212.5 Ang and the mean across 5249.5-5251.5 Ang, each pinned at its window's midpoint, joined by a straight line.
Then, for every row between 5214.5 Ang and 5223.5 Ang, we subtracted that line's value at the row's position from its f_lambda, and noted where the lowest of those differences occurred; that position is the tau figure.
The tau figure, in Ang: 5220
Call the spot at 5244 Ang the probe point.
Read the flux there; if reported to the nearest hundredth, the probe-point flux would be 10.10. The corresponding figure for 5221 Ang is 9.89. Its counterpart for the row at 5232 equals 10.70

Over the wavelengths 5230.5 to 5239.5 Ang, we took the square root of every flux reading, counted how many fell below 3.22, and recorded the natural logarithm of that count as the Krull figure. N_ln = 1.10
